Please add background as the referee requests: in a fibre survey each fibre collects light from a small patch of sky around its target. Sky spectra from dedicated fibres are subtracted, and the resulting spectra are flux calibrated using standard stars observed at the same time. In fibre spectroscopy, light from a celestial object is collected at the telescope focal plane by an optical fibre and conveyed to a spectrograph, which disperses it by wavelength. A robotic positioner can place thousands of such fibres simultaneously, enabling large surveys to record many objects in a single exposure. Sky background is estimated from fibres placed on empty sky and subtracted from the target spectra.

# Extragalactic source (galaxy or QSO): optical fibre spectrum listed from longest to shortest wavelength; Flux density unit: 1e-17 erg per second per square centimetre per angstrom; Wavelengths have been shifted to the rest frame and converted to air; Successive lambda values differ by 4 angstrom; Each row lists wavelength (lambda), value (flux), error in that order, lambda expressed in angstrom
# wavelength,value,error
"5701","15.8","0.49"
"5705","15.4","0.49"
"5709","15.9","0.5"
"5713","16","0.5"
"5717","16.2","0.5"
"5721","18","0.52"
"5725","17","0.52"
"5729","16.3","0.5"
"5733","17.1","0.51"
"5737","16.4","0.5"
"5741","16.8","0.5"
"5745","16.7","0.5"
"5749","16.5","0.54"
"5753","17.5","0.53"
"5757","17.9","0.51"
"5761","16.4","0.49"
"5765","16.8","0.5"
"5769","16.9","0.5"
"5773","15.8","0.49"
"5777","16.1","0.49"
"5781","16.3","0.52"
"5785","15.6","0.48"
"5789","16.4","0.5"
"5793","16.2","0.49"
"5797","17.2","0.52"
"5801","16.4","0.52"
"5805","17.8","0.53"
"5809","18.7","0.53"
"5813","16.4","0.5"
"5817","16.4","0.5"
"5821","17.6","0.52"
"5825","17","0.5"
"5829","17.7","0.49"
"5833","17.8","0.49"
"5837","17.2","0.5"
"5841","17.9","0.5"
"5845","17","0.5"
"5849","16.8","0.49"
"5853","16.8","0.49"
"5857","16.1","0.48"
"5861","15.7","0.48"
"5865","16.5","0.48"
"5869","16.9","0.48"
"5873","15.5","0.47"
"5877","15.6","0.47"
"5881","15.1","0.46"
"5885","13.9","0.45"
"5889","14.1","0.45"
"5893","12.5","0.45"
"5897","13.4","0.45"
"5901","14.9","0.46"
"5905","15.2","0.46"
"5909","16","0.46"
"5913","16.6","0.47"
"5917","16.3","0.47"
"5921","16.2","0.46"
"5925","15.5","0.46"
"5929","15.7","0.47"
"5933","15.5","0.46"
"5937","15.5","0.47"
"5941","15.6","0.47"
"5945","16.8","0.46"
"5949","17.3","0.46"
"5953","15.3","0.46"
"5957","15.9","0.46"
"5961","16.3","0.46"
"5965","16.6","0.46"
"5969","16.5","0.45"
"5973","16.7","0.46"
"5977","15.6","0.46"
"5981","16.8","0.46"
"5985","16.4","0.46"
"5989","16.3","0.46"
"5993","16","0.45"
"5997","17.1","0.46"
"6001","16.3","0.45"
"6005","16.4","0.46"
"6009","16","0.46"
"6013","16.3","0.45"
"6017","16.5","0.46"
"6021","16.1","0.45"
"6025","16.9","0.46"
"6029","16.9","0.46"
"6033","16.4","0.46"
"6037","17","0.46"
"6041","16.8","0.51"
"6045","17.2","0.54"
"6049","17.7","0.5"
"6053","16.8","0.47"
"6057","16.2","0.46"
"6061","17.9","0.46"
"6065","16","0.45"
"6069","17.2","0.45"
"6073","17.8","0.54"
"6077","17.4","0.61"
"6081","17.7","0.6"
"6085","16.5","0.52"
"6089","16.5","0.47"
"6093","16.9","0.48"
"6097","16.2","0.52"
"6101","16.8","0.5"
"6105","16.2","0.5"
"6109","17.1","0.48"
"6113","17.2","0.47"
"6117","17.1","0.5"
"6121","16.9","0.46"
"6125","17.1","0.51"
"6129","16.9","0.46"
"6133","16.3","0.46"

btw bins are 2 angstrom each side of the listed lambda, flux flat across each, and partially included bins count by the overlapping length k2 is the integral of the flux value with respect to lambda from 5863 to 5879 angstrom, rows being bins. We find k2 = 258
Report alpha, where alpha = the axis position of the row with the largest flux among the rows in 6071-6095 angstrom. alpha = 6073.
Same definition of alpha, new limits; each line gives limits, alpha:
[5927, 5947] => 5945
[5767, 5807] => 5805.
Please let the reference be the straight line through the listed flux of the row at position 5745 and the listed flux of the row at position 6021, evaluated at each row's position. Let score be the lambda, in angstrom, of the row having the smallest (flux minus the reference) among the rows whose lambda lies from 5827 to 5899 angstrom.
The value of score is 5893 angstrom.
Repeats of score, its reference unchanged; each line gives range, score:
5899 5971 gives 5901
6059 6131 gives 6065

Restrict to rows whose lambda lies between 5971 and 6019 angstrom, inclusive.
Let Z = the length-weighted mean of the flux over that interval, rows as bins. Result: 16.4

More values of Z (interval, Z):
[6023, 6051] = 17.0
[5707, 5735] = 16.6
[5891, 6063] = 16.2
